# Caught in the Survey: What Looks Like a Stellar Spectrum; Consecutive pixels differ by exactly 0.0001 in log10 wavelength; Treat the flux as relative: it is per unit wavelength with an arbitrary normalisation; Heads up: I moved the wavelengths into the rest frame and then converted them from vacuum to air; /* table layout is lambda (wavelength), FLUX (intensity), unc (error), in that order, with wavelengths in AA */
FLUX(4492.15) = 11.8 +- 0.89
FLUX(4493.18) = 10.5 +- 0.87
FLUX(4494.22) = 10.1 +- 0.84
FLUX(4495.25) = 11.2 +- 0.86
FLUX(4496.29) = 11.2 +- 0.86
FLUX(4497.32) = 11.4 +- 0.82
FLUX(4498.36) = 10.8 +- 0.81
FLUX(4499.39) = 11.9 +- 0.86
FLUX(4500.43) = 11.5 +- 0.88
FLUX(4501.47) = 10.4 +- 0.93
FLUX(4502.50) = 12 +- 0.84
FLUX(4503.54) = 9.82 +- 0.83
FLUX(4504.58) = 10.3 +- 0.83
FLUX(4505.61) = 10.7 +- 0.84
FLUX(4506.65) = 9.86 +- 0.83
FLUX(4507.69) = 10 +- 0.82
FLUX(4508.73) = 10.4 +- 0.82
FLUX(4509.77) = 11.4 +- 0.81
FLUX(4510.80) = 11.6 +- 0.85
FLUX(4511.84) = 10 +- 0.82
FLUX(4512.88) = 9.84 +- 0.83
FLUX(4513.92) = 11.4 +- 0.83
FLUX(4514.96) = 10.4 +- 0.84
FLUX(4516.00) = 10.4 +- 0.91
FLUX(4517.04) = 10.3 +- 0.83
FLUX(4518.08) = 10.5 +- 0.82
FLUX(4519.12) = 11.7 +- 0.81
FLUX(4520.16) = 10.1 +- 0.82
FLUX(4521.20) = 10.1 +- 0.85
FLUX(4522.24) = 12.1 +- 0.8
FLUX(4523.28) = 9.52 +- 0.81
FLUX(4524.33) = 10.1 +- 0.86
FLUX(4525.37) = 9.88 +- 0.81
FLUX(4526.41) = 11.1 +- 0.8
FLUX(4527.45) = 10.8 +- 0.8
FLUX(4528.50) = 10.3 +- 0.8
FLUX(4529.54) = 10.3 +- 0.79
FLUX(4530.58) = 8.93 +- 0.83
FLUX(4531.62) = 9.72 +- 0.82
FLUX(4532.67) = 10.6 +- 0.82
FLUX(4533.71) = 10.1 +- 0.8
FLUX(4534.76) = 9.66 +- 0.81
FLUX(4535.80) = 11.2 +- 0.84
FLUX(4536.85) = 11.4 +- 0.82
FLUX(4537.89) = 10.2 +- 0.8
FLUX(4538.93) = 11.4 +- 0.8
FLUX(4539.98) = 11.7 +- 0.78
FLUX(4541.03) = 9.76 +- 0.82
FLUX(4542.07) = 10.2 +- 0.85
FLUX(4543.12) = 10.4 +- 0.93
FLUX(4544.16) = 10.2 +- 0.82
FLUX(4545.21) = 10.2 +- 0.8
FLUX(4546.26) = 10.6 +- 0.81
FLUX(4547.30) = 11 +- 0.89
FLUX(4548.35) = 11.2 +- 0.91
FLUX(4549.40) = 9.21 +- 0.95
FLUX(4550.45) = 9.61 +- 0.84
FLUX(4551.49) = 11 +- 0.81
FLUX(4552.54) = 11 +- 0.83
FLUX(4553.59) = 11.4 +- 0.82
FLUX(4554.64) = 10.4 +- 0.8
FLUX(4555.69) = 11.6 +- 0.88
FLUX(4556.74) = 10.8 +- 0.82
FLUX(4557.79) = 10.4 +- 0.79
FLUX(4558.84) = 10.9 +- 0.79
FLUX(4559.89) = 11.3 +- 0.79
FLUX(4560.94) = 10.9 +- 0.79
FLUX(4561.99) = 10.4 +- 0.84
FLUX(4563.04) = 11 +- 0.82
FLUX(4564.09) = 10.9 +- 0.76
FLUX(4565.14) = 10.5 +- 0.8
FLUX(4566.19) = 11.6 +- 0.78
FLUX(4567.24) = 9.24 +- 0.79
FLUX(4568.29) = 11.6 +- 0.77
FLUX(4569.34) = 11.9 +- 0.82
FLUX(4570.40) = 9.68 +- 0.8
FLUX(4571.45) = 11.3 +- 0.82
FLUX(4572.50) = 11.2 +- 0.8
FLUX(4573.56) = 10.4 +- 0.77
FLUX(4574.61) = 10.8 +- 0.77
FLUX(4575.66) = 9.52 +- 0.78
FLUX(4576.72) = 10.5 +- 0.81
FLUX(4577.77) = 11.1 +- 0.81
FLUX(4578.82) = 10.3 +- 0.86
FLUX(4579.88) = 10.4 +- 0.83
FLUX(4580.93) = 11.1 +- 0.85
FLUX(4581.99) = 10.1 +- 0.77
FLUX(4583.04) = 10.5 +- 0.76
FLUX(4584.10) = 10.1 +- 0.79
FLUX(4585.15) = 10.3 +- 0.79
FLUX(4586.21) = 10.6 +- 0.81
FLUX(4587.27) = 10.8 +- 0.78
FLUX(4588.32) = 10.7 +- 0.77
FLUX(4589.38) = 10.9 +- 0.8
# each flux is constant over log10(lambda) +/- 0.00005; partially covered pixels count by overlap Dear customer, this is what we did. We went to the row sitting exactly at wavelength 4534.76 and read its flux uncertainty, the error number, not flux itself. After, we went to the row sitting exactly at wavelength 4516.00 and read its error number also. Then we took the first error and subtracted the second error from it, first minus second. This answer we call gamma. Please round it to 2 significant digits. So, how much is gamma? -0.10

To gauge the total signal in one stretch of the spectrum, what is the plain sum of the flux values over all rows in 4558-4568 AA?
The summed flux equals 97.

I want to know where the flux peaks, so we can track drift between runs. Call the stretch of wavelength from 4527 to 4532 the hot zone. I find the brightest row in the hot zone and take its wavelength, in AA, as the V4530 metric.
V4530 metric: 4527.45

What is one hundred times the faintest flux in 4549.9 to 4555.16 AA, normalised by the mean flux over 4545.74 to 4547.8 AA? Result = 89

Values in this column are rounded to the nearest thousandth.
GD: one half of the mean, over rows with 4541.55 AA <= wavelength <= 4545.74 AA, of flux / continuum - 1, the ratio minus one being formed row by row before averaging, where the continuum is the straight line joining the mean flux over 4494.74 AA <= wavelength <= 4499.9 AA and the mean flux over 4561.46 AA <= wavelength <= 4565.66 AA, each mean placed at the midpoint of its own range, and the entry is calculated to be -0.029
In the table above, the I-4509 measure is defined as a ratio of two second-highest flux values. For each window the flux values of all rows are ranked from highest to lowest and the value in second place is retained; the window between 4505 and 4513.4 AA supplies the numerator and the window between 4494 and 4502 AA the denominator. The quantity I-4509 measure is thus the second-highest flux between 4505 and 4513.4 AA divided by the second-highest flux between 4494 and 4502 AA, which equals 0.99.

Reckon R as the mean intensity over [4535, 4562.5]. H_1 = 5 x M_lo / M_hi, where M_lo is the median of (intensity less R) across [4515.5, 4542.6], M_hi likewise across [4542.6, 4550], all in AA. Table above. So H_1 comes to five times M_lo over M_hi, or 7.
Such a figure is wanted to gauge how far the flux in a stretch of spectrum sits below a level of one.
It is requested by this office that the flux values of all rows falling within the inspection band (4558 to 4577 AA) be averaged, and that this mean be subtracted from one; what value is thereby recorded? -9.8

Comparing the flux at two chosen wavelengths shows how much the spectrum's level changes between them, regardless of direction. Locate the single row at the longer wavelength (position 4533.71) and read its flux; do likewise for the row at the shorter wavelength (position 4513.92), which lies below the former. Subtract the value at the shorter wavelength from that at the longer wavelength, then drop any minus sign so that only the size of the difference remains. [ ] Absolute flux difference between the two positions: 1.30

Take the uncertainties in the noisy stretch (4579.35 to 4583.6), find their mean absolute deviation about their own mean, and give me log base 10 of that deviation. -1.43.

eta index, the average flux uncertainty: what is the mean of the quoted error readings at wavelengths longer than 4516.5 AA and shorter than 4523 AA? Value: 0.822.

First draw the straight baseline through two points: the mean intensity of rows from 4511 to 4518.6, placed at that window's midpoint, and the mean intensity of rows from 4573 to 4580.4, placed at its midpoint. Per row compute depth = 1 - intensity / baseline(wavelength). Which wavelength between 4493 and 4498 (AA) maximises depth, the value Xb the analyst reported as 4494.22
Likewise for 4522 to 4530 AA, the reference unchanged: 4523.28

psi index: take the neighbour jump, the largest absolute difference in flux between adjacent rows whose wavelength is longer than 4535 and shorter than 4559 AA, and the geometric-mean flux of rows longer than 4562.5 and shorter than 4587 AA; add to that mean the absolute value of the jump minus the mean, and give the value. 19.24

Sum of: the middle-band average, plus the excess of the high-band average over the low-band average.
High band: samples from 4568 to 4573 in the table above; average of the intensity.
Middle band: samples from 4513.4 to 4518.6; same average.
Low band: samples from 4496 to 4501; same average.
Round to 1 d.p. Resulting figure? 10.4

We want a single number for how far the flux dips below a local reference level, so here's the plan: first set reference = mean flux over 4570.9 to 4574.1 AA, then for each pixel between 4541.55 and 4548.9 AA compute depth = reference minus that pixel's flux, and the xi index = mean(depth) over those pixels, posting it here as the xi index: 0.42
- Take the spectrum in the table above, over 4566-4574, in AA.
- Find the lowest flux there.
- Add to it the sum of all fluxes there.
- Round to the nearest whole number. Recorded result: 96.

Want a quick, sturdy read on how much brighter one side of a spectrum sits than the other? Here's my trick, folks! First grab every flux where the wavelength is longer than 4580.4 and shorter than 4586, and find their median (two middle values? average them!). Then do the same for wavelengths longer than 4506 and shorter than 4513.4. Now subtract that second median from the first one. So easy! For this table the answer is 0.30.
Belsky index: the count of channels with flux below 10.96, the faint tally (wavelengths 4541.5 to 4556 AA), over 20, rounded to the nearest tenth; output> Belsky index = 0.4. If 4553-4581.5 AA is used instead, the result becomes 0.8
